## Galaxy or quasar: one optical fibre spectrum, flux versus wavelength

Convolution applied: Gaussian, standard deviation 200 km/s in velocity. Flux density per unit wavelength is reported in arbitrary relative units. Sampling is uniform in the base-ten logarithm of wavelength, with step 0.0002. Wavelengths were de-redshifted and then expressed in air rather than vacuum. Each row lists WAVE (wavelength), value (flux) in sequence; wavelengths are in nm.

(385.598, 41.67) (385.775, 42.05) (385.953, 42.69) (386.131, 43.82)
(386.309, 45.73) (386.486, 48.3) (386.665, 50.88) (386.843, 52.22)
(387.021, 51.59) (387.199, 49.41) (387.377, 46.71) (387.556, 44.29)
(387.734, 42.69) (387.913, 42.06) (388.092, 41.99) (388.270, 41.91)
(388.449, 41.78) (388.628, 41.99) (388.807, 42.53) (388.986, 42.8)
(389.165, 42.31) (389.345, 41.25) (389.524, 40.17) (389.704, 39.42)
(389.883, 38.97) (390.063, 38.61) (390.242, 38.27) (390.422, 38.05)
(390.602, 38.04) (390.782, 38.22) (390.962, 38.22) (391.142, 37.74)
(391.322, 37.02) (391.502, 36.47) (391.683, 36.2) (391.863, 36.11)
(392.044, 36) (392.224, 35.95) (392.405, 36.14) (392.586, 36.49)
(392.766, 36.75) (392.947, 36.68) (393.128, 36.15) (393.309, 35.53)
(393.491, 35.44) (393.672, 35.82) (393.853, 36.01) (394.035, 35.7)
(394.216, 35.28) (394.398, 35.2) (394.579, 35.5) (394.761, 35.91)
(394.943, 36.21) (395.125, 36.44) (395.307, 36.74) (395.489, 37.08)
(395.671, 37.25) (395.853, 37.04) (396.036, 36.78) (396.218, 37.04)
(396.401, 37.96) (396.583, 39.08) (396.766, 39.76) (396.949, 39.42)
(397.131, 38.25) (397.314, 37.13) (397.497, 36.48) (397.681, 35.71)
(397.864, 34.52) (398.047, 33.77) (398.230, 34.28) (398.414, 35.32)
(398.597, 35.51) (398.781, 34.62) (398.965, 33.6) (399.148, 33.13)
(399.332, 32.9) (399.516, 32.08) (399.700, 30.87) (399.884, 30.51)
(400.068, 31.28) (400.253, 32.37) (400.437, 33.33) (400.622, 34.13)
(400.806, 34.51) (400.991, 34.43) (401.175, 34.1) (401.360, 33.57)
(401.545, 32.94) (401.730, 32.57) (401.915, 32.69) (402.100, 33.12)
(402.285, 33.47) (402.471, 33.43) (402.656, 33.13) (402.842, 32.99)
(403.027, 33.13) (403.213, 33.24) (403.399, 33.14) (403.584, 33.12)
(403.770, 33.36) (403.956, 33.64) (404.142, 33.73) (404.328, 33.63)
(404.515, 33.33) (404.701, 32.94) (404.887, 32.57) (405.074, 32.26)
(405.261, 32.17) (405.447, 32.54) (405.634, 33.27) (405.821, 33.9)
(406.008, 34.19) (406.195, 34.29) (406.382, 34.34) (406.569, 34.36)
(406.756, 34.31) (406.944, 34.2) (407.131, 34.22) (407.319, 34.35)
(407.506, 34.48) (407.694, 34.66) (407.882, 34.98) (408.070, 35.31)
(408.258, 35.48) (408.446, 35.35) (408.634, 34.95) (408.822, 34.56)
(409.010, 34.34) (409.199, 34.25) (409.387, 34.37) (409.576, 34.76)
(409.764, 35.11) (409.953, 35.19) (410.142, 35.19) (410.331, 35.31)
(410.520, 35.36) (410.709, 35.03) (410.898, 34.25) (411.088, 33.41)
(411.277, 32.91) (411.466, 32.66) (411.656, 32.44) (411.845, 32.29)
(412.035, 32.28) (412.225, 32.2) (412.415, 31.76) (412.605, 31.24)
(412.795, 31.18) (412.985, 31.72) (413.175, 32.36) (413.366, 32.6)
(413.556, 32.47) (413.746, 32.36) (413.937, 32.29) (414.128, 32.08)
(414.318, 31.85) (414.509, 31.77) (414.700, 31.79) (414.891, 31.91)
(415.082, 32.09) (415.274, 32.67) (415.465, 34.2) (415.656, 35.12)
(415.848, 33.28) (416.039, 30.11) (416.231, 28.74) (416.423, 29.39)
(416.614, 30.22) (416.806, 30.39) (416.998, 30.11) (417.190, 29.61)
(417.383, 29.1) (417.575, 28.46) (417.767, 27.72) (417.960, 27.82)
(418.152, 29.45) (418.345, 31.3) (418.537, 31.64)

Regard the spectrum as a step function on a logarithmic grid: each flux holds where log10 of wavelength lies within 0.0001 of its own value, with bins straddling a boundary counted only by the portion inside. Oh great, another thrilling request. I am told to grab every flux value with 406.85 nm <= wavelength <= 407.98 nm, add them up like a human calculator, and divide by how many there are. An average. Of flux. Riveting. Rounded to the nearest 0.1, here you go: 34.5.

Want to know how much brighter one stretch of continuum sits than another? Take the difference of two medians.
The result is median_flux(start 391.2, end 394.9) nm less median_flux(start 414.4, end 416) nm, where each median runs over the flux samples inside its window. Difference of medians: 4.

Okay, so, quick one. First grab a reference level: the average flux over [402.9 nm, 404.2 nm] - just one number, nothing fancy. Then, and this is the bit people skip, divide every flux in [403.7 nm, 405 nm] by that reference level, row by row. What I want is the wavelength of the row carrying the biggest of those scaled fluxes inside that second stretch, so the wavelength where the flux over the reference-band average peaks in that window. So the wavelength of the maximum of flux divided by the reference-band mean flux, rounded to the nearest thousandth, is 404.142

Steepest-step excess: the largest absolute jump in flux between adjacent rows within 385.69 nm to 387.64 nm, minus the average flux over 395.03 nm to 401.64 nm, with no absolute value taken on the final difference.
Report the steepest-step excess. -32.4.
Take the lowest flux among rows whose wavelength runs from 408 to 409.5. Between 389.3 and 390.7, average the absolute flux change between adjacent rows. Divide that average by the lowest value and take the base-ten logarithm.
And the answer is -1.9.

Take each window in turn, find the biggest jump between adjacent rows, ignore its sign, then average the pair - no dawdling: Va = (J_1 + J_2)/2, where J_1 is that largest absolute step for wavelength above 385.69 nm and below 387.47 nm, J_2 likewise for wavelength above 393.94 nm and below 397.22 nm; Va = 1.9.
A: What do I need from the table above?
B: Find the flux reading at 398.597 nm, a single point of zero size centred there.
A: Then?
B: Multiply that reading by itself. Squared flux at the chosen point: 1261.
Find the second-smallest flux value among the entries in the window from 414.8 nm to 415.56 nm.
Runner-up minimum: 32.09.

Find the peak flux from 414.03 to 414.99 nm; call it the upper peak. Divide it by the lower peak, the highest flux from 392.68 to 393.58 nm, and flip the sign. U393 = -0.87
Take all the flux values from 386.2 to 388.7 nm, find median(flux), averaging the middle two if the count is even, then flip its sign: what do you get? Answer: -45.0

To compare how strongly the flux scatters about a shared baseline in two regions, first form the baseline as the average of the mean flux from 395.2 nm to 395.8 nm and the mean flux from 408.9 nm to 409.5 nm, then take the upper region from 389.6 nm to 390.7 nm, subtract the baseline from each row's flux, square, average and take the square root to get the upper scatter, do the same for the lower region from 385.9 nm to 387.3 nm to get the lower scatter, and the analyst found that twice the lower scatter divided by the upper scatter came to 8.8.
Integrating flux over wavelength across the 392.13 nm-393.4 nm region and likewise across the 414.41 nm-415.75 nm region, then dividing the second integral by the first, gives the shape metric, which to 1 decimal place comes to 1.0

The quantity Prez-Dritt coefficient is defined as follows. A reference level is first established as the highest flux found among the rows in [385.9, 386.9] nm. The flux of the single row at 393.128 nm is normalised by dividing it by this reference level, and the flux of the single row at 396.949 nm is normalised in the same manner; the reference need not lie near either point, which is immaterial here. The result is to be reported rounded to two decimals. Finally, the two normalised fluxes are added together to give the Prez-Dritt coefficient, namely 1.45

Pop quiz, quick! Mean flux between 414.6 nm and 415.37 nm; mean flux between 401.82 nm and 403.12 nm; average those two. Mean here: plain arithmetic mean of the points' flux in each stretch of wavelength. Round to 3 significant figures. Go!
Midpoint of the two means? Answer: 32.6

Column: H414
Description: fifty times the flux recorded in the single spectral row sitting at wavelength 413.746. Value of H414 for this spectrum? 1618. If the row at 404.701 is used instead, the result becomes 1647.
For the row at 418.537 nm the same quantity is 1582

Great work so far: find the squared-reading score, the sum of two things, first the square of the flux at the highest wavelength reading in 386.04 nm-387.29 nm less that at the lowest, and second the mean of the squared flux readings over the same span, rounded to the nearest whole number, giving 2916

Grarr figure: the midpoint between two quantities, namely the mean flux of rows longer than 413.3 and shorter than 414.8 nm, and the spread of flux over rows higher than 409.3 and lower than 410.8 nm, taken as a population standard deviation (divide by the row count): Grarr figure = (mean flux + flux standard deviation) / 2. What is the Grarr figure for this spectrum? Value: 16.2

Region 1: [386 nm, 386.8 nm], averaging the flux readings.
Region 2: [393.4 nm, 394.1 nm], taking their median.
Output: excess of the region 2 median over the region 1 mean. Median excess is -11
